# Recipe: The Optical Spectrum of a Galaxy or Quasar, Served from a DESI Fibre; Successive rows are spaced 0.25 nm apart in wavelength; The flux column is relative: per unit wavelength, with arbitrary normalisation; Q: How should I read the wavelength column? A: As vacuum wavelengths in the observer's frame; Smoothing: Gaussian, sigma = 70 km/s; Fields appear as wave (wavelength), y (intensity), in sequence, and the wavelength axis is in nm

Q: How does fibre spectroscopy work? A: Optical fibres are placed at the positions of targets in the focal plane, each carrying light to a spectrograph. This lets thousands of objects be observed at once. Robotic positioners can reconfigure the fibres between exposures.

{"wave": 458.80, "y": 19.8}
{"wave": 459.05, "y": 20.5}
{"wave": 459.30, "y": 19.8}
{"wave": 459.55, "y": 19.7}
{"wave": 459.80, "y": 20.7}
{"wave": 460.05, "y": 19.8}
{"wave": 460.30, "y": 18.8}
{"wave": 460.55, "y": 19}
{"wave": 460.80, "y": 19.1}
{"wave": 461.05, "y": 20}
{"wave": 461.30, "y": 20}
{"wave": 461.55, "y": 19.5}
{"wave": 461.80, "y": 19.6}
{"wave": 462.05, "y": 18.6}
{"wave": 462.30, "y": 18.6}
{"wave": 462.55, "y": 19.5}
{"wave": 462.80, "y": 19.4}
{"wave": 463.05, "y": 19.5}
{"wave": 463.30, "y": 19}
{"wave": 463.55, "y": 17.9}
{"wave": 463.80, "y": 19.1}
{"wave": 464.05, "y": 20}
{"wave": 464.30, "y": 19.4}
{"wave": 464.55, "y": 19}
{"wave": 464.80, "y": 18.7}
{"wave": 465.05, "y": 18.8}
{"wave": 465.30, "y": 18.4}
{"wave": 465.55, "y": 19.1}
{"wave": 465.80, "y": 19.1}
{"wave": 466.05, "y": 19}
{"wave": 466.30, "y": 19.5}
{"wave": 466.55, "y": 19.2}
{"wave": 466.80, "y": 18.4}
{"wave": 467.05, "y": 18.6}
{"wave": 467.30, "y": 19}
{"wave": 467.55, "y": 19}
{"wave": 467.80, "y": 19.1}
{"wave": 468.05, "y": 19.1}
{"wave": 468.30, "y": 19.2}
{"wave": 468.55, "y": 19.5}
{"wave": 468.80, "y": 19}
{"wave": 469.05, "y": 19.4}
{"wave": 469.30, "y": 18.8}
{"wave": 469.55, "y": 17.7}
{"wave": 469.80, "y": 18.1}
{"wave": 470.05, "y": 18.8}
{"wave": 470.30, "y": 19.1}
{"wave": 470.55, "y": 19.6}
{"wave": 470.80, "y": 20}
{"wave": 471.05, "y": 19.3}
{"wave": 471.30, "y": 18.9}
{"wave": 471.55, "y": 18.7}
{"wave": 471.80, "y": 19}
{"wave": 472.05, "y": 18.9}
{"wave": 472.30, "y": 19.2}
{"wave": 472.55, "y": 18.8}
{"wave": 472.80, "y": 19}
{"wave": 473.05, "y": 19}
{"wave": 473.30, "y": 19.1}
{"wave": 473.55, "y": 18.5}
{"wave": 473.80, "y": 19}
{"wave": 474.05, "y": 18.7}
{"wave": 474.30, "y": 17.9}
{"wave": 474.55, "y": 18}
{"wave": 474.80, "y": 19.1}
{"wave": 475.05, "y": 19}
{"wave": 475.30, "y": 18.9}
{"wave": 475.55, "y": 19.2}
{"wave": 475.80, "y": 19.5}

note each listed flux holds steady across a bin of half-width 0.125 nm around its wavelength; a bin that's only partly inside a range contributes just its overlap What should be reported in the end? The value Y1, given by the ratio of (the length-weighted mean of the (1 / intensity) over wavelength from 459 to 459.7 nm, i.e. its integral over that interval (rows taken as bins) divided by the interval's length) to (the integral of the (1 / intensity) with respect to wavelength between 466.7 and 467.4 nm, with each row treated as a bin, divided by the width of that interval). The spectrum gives 0.93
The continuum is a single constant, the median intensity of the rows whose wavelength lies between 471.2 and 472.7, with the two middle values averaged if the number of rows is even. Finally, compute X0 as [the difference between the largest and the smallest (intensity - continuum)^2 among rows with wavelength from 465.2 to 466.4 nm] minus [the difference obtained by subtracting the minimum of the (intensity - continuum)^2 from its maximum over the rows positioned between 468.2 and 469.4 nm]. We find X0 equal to 0.0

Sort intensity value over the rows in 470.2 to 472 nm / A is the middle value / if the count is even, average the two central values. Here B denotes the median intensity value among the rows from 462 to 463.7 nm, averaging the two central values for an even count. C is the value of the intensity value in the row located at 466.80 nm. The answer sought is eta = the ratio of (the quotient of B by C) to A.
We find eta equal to 0.0541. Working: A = 19.1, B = 19.0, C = 18.4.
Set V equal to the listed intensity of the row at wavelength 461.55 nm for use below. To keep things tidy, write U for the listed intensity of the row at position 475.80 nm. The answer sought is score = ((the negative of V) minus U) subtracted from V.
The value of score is 58.5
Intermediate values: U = 19.5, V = 19.5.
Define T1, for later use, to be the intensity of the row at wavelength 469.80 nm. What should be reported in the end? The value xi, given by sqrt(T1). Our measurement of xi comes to 4.25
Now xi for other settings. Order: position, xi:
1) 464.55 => 4.36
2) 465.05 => 4.34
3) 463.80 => 4.37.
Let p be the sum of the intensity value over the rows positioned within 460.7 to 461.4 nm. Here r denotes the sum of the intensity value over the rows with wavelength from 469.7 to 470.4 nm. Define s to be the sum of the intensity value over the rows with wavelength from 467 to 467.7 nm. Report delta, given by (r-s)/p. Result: -0.010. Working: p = 59.1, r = 56.0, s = 56.6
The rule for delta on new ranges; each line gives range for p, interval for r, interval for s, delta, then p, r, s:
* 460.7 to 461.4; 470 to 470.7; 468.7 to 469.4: 0.005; 59.1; 57.5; 57.2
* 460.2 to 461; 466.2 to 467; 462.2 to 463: -0.007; 56.9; 57.1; 57.5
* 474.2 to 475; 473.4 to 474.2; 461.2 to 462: -0.053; 55.0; 56.2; 59.1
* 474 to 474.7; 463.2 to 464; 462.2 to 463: -0.027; 54.6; 56.0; 57.5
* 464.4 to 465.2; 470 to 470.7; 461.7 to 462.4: 0.012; 56.5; 57.5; 56.8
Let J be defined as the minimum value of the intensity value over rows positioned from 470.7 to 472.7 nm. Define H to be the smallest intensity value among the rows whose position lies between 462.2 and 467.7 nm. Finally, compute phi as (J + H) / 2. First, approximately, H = 17.9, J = 18.7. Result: 18.3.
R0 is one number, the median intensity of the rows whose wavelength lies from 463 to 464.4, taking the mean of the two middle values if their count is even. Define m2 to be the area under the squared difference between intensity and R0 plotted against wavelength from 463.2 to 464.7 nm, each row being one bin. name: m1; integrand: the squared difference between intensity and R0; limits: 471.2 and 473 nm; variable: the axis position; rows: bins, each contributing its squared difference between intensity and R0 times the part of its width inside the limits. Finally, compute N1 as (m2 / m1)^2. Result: 8.5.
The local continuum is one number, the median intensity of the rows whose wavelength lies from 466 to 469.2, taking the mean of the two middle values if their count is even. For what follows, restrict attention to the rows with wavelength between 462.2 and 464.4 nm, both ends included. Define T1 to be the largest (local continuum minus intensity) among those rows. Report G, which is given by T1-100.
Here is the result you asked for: -98.8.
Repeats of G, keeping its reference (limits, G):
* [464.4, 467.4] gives -99.3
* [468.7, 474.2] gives -98.6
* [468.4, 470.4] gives -98.6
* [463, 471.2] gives -98.6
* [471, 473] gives -99.6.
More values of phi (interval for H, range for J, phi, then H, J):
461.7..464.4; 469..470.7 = 17.8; 17.9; 17.7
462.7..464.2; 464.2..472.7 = 17.8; 17.9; 17.7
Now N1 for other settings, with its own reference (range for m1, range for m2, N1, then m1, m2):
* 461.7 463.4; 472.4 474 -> 0.8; 0.29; 0.3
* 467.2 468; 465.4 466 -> 0.8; 0.04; 0.0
